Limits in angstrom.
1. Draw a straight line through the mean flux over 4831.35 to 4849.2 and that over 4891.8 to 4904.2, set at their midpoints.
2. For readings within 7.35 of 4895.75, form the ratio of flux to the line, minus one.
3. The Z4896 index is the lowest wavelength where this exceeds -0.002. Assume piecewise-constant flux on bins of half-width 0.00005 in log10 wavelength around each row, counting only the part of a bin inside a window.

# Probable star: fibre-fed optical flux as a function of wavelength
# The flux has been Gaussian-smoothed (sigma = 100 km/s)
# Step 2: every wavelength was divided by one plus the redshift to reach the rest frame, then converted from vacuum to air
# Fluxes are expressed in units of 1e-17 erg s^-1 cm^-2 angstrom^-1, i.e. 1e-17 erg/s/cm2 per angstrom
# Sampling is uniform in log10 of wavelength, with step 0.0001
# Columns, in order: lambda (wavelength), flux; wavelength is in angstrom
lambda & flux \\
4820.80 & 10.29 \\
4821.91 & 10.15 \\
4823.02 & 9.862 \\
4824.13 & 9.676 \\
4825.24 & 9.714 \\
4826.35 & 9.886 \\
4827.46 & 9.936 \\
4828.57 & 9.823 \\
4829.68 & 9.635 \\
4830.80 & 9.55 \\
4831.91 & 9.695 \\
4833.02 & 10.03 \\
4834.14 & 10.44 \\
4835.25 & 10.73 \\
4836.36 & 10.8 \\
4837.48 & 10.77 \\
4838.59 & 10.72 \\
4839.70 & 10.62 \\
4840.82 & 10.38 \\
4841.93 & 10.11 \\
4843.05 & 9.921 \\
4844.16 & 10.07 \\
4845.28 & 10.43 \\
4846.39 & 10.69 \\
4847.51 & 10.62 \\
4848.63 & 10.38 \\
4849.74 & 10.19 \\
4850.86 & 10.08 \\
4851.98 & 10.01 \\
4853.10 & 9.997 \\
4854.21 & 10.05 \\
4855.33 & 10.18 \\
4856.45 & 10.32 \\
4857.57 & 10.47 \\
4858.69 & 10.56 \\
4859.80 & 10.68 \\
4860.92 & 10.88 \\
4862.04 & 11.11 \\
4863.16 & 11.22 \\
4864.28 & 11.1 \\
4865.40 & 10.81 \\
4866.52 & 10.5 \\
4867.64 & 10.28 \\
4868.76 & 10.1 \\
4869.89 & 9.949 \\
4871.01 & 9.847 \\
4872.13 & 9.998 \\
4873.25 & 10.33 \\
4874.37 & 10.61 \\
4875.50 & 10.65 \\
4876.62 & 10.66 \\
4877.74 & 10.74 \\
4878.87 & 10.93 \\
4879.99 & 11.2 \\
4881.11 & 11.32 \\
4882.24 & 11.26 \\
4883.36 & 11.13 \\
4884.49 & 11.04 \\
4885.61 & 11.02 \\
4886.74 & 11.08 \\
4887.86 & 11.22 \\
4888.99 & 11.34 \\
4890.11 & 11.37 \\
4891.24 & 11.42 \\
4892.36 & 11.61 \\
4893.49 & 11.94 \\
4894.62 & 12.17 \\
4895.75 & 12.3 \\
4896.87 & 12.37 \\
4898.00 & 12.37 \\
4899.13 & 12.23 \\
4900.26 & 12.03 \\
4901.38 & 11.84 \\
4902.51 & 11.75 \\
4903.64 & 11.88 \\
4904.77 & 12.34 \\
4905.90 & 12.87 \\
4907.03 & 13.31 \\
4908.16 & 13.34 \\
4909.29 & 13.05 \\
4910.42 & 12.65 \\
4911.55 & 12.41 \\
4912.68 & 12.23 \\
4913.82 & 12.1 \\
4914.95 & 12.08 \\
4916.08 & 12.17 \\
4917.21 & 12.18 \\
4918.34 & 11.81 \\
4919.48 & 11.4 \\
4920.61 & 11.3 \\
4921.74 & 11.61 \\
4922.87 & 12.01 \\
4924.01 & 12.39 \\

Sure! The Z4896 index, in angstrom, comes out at 4893.49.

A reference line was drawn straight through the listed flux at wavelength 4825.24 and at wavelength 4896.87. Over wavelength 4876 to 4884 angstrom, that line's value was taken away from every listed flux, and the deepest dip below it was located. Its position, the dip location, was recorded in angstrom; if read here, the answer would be 4876.62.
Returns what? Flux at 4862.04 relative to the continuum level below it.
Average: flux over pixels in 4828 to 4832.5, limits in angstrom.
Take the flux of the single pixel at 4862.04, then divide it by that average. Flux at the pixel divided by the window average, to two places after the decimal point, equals 1.15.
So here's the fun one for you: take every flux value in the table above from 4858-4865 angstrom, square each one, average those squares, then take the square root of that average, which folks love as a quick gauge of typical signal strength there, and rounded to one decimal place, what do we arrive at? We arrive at 10.9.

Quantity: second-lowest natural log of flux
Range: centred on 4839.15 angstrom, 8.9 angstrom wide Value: 2.314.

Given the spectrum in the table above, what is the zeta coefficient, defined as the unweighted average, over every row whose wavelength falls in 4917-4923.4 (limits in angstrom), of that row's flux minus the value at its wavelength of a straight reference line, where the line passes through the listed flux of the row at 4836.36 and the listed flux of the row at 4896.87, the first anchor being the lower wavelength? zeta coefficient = -1.3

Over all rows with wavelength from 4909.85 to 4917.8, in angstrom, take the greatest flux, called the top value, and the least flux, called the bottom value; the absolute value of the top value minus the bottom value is 0.6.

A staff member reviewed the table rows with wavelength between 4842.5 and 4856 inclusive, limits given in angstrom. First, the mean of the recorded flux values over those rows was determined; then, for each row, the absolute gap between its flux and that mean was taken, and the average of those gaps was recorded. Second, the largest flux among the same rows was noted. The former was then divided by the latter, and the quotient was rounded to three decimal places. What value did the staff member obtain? 0.019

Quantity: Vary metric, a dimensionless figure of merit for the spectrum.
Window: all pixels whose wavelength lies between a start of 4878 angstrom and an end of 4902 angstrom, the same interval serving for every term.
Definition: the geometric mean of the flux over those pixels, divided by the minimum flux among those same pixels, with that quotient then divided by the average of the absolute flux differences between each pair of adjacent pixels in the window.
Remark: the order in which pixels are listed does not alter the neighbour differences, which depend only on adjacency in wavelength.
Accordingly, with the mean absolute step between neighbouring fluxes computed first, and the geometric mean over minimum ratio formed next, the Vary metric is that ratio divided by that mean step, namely 8.2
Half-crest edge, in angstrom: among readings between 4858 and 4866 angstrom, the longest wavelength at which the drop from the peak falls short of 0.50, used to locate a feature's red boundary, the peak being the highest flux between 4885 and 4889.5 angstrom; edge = 4864.28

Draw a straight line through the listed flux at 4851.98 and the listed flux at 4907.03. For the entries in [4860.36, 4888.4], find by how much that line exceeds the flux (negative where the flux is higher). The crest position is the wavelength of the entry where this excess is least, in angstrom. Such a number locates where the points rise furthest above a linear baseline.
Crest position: 4863.16 angstrom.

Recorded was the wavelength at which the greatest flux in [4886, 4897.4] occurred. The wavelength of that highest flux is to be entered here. 4896.87 angstrom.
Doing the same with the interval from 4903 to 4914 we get 4908.16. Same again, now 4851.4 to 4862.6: 4862.04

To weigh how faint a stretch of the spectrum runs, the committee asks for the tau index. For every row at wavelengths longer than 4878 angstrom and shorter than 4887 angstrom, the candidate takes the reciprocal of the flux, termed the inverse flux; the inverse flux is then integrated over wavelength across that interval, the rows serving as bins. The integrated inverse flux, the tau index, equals 0.81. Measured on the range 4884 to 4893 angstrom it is 0.80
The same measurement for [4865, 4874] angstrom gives 0.88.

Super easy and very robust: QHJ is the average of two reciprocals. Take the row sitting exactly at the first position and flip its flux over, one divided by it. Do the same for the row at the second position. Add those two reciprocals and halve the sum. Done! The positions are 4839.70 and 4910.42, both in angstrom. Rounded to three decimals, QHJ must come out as 0.087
